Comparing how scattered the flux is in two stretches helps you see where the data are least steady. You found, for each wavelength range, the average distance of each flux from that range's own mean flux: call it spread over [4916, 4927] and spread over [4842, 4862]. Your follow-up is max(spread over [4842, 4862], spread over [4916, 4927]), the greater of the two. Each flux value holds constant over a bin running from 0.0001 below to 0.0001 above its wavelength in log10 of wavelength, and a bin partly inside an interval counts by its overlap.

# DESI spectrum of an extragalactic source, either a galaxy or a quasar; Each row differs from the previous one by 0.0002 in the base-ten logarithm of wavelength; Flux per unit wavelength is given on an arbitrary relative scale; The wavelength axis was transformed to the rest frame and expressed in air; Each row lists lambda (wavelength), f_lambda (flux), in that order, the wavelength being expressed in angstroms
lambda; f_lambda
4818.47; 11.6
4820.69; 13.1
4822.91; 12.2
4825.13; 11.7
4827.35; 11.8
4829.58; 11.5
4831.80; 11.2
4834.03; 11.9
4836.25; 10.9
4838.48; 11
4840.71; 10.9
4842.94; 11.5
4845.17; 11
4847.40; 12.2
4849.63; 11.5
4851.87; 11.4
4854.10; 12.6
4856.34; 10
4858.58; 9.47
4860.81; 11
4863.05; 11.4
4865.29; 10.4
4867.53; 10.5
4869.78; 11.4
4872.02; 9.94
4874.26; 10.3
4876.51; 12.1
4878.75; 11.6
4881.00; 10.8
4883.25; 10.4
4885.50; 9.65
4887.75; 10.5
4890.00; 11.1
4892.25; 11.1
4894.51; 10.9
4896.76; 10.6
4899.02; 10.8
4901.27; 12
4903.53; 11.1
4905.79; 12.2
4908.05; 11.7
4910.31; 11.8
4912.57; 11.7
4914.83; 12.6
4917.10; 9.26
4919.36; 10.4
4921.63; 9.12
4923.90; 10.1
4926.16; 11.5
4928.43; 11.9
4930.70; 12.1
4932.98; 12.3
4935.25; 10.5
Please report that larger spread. 0.73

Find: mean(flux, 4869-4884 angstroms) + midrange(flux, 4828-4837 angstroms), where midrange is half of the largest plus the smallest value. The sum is 22.3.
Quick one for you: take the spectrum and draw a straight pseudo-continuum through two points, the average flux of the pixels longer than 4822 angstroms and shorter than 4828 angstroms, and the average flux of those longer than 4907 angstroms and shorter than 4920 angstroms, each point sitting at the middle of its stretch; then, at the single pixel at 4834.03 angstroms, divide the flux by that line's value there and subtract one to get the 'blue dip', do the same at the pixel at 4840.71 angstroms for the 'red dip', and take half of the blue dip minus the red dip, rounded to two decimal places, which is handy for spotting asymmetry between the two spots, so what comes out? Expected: 0.04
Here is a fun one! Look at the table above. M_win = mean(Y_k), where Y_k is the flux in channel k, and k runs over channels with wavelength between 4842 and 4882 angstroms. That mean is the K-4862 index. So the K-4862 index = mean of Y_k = 11.06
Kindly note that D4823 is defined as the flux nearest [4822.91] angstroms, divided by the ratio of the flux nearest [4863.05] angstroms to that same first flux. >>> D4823 13.1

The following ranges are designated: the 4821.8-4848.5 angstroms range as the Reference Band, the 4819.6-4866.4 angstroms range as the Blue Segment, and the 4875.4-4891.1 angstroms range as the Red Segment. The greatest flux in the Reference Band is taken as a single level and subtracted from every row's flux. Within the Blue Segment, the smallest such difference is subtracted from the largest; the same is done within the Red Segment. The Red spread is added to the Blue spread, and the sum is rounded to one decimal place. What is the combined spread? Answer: 6.1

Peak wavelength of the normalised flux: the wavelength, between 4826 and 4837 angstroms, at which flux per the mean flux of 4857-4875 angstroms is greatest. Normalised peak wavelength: 4834.03 angstroms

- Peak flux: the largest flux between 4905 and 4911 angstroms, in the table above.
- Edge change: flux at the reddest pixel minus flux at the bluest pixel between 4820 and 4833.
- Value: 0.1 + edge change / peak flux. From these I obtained -0.056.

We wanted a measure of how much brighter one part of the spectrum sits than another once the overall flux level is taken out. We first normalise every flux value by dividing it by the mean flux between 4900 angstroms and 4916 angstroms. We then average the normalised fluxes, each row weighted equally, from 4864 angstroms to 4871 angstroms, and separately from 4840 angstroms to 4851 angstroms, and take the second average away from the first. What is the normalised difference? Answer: -0.06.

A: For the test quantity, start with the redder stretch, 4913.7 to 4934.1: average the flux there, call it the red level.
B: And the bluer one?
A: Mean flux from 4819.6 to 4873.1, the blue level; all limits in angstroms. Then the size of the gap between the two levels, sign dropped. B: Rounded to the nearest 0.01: 0.24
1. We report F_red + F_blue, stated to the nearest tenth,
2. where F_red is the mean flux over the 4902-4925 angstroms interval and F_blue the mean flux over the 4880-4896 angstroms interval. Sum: 21.6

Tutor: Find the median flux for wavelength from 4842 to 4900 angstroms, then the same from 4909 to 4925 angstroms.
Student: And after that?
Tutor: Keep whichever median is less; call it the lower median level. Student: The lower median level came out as 10.4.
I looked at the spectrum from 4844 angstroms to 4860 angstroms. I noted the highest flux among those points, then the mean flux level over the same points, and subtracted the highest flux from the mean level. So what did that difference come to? -1.4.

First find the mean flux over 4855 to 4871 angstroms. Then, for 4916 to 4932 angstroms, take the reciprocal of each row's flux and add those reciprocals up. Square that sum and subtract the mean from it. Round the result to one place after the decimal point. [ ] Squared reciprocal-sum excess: -10.2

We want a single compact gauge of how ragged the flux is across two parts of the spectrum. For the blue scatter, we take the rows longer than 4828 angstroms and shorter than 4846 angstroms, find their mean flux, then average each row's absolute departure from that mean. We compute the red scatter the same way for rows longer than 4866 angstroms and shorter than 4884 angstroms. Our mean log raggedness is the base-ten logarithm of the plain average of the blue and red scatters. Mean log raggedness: -0.34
